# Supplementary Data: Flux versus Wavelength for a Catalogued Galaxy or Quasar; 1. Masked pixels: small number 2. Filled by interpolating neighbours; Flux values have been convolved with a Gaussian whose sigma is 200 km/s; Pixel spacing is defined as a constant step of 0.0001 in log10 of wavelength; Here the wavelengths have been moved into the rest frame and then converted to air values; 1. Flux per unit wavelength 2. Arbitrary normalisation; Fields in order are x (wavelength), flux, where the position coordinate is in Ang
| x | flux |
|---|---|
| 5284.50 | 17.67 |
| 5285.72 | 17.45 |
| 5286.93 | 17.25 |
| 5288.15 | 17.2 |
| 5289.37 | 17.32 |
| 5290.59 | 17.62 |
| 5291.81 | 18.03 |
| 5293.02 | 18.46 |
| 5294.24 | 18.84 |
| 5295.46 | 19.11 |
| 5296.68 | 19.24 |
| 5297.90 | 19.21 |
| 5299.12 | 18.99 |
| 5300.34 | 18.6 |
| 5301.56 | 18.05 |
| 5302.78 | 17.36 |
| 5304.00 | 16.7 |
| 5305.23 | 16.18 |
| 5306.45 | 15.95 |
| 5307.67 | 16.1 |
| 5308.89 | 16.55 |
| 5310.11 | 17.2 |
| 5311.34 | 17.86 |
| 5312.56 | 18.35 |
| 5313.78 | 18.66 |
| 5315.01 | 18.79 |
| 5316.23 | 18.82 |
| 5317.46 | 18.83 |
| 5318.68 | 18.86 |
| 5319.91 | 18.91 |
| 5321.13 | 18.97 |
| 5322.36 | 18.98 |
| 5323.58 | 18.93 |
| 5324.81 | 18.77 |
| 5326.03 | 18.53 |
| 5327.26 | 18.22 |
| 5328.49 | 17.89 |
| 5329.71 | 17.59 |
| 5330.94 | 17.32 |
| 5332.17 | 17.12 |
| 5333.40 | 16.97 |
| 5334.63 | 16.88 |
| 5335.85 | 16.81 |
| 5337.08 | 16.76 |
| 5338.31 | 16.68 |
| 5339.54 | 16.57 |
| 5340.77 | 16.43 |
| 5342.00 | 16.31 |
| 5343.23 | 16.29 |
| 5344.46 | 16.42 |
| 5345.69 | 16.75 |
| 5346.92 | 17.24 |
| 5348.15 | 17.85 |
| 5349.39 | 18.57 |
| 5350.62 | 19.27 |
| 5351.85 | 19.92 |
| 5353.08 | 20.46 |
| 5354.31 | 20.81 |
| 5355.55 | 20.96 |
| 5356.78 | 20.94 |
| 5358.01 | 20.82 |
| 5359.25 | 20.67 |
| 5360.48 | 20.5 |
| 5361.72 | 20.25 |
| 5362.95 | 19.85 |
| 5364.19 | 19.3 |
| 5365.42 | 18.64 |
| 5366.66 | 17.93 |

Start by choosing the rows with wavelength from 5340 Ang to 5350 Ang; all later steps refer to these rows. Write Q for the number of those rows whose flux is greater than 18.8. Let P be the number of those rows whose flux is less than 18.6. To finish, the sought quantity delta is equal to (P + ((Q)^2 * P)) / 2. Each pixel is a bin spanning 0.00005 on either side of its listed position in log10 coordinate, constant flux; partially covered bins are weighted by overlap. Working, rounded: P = 8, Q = 0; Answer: 4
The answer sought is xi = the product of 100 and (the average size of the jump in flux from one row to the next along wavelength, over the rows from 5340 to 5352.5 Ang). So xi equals 42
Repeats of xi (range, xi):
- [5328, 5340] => 15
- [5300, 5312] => 51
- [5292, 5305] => 37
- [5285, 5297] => 25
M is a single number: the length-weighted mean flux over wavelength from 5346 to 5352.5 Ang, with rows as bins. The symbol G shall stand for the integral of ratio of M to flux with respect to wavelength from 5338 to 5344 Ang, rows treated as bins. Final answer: 6.7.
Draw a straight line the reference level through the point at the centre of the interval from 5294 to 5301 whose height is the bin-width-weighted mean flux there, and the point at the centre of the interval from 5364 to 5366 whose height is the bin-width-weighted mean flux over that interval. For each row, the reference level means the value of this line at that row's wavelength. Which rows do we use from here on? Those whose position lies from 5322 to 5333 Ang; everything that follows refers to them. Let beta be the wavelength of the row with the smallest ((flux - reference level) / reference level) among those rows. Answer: 5332.17 Ang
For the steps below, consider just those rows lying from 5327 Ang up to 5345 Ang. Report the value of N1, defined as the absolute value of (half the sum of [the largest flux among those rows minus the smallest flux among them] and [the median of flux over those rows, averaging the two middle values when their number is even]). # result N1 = 9.4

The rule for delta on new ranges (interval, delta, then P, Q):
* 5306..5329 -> 225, 9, 7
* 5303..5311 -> 3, 6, 0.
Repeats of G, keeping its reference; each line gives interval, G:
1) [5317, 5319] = 2.0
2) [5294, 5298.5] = 4.4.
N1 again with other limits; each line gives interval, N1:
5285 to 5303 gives 10.0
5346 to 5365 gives 12.0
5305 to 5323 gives 10.8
